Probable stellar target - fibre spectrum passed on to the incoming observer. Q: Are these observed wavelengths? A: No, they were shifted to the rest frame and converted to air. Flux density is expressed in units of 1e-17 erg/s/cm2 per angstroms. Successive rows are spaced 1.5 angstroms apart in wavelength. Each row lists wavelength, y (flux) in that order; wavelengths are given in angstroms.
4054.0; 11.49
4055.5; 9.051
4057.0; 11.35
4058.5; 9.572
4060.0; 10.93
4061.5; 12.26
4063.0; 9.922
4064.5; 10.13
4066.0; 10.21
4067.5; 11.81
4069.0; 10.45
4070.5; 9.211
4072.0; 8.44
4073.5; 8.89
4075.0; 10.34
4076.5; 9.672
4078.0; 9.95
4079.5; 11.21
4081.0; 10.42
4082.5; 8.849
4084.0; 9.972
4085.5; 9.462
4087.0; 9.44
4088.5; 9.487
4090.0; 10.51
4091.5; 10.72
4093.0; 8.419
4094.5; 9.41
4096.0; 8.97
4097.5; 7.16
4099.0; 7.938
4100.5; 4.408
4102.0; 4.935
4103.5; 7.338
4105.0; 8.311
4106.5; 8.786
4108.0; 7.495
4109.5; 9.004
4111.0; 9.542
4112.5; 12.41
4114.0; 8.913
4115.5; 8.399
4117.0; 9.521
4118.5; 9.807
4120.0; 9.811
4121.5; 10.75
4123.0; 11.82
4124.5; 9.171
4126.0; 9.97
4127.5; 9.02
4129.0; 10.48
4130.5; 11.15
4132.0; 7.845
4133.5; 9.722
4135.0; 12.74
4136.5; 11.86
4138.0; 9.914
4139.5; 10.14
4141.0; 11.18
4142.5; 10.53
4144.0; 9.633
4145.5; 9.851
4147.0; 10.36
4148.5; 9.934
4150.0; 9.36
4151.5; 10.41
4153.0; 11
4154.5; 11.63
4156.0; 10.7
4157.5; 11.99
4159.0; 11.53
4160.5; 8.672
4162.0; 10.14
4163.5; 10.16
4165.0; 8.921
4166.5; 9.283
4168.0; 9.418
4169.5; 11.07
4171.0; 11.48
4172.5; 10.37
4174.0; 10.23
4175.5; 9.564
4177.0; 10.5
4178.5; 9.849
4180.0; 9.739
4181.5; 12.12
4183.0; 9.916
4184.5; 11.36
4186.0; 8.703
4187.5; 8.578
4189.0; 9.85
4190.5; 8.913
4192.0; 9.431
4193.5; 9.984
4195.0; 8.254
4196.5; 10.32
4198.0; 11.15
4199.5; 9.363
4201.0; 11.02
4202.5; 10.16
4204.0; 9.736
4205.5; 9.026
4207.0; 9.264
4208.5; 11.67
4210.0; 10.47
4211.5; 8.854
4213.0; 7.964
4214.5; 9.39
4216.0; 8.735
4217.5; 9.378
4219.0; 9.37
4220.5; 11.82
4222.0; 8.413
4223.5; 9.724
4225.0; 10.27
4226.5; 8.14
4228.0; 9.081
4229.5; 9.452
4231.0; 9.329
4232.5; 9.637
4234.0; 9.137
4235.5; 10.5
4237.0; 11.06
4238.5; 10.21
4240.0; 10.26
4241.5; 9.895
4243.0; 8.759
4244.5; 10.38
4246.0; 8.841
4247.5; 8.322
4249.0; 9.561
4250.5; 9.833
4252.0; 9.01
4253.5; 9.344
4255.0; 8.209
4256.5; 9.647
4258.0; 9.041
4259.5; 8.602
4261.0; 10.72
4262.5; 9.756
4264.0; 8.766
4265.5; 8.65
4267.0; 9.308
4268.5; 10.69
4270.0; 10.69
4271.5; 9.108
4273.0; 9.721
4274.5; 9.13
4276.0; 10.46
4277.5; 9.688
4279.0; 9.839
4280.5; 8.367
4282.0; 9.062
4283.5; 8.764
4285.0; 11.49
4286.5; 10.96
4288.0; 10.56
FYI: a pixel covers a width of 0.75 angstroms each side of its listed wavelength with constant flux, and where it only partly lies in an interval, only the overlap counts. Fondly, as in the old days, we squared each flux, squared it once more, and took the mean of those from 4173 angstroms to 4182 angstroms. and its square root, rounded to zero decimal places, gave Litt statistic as 109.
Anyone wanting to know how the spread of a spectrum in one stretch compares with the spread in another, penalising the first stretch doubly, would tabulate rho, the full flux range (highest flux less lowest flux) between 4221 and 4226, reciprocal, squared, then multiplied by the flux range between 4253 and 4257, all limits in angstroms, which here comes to 0.42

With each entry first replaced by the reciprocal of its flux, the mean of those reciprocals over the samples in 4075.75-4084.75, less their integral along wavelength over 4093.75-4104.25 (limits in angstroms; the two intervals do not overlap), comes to -1.5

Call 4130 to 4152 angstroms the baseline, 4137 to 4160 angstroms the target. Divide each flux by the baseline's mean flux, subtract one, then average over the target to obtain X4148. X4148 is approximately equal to 0.023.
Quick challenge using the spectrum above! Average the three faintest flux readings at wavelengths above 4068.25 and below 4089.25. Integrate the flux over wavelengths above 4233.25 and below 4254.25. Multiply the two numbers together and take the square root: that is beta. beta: 42.1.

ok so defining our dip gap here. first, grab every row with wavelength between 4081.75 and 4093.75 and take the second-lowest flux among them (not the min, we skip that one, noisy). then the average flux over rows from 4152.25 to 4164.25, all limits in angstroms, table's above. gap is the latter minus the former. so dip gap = 1.9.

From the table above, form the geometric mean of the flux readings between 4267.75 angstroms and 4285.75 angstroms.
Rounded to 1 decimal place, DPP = 9.7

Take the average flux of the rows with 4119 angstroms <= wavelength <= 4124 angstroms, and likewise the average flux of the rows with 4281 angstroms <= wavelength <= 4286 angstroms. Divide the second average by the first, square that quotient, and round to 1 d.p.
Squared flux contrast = 0.8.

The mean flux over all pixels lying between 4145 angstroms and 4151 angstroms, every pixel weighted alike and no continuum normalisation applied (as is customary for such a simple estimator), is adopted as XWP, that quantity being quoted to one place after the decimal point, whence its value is 9.9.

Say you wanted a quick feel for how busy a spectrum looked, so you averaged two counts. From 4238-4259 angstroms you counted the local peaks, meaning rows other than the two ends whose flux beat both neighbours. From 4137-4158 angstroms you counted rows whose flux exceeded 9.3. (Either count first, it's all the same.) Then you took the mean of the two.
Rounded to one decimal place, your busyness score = 9.5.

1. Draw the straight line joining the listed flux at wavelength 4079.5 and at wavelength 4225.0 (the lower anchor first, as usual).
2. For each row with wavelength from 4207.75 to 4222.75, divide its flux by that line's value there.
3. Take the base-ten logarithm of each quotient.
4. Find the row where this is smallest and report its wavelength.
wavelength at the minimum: 4213.0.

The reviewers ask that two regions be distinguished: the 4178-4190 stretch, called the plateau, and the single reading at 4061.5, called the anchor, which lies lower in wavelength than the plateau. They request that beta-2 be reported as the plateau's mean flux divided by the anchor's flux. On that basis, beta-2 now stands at 0.82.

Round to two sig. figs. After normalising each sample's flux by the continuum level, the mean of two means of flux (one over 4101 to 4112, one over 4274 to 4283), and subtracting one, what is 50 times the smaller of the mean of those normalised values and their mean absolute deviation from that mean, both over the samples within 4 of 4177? 1.8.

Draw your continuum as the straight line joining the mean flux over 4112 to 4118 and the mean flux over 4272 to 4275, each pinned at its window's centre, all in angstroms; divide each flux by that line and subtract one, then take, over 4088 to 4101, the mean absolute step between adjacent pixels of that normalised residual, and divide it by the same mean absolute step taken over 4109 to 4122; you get 1.13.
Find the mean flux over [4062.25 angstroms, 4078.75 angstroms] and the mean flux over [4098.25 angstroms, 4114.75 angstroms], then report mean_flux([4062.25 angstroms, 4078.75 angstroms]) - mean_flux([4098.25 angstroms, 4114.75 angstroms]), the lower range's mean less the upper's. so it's 1.8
